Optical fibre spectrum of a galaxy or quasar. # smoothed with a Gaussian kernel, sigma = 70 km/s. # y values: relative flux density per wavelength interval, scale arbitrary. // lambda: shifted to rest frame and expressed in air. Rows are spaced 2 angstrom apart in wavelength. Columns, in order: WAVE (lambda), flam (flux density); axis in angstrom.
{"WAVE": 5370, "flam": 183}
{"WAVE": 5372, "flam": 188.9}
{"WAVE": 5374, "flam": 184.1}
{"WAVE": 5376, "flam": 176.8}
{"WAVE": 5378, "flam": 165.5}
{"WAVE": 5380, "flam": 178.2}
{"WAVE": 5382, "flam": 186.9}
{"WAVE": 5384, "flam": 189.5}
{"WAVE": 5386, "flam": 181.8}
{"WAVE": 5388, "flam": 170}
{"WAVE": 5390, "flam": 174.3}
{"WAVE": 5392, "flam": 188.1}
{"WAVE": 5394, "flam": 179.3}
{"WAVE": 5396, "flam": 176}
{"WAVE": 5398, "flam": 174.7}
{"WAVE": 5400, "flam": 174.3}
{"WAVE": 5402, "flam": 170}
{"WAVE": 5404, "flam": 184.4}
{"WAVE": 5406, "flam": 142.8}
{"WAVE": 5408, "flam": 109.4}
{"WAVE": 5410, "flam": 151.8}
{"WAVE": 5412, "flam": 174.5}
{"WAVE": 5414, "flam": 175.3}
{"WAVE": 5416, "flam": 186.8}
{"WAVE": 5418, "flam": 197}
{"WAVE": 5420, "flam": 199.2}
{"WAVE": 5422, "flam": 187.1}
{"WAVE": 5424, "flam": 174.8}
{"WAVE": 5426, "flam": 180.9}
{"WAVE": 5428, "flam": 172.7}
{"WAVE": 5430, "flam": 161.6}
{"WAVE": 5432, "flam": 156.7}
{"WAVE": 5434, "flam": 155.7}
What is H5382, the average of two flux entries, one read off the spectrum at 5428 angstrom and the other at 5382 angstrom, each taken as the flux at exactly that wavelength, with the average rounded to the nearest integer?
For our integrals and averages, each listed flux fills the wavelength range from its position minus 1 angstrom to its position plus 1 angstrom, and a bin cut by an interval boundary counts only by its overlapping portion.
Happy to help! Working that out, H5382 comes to 180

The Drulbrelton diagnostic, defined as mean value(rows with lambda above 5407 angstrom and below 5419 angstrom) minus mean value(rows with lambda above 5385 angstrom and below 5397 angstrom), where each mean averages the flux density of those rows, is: -12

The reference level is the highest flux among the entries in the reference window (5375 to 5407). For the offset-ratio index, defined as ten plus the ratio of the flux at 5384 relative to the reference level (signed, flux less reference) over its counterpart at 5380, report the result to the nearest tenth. 10.0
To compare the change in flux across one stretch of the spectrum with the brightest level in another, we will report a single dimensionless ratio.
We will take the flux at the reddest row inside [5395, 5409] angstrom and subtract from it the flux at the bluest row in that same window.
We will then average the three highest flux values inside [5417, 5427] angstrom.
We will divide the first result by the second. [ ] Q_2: -0.34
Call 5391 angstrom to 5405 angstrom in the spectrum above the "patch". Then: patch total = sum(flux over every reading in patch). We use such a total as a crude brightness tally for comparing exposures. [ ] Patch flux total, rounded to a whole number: 1247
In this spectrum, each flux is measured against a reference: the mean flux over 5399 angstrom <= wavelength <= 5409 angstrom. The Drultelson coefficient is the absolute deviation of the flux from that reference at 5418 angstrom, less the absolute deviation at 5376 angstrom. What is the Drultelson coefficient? 20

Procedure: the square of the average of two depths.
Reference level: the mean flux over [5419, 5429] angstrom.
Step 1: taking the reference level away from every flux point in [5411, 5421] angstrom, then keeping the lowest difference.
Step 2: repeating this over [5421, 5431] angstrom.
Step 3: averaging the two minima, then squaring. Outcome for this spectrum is 222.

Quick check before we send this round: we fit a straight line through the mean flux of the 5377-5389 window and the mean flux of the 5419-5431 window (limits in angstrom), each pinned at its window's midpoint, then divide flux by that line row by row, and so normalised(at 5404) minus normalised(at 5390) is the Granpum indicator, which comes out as 0.06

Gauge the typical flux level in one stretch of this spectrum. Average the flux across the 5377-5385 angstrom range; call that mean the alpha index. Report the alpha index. 180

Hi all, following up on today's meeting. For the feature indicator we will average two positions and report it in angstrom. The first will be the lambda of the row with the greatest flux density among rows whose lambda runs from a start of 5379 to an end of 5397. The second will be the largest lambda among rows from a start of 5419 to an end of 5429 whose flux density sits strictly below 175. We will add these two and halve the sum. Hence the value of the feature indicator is 5406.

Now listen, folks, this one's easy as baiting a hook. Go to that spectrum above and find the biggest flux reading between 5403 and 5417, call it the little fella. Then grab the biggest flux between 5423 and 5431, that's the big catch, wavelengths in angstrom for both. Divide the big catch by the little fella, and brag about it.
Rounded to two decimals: 0.97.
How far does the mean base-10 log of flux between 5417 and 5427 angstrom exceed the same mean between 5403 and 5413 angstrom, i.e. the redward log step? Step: 0.10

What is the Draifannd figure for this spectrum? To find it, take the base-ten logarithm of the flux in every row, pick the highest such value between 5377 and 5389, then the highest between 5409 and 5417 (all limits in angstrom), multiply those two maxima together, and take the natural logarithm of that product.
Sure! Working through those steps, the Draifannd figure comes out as 1.64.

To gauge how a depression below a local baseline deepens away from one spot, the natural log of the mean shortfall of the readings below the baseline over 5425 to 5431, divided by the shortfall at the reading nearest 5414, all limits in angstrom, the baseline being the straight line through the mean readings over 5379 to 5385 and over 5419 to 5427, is 0.3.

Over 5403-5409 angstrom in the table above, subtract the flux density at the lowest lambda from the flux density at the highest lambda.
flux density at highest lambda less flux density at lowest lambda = -75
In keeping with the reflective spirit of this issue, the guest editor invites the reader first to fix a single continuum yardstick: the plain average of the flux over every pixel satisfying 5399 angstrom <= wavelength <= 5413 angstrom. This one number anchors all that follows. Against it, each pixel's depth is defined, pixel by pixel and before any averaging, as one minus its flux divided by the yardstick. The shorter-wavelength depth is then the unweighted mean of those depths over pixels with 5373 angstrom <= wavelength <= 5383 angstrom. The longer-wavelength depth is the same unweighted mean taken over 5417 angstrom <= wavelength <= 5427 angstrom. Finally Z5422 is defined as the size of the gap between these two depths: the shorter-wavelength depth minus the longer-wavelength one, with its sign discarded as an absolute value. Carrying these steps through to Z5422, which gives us 0.06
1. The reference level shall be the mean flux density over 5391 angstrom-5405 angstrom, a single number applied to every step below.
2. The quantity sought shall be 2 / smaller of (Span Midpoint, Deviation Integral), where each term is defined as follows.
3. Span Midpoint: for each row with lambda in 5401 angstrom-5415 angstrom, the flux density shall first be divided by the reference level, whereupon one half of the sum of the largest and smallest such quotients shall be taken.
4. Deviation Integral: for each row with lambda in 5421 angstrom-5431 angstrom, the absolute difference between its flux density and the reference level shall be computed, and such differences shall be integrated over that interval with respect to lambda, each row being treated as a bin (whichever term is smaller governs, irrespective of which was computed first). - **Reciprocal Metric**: 2.42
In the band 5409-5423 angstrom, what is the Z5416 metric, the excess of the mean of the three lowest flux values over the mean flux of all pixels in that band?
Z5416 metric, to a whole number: -14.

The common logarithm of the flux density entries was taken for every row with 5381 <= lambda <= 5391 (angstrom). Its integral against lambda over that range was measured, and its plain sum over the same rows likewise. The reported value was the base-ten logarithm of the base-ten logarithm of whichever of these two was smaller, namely 0.0222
